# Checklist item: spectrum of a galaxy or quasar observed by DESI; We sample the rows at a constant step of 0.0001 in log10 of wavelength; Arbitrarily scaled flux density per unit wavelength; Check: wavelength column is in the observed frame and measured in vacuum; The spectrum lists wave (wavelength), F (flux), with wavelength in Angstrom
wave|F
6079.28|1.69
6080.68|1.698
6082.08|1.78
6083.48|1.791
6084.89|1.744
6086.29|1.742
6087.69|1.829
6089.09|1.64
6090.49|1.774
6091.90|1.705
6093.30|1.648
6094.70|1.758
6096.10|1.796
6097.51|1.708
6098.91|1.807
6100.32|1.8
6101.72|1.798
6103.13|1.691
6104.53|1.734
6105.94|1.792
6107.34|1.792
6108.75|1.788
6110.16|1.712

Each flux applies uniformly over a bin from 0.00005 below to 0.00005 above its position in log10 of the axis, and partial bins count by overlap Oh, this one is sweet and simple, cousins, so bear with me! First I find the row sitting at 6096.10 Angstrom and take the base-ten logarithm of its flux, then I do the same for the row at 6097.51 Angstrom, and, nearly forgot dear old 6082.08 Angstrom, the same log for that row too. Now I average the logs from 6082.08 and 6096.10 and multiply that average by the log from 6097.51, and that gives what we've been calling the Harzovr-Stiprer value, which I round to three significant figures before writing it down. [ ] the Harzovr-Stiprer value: 0.0587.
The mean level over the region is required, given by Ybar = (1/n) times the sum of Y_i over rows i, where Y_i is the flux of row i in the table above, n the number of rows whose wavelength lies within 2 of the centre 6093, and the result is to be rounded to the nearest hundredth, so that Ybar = 1.70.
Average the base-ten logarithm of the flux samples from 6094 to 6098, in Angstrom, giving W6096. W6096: 0.244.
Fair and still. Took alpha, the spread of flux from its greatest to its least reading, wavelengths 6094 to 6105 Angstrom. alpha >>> 0.116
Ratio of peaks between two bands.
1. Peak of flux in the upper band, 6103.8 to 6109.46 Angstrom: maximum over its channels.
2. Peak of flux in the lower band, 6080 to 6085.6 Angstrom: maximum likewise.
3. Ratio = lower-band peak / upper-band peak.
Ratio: 0.999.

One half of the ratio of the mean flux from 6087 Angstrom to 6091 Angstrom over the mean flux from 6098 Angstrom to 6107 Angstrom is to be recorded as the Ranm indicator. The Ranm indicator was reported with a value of 0.494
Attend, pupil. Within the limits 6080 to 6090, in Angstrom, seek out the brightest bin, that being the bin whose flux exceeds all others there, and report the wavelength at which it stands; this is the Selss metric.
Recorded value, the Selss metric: 6087.69 Angstrom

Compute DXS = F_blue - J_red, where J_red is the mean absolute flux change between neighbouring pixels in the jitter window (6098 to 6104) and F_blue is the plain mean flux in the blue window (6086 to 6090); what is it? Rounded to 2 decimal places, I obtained 1.70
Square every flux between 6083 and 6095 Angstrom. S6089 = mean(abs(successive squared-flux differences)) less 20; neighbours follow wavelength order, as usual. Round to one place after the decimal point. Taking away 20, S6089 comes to -19.7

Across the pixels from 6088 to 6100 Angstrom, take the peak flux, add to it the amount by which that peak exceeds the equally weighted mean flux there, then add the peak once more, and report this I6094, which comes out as 3.69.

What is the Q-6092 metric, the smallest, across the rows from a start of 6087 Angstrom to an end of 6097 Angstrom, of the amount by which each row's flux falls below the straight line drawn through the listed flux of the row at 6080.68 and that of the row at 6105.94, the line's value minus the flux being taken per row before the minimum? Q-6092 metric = -0.10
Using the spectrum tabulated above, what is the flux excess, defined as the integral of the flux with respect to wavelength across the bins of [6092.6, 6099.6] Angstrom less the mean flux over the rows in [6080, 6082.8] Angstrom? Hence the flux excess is 10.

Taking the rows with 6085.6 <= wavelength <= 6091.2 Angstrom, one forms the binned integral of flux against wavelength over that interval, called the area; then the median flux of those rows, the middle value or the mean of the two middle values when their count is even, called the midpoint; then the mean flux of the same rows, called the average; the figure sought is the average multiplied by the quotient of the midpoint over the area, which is 0.314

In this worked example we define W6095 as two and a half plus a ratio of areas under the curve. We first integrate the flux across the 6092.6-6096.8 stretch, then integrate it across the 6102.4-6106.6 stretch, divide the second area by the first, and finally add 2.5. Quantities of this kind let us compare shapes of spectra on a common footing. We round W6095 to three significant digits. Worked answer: 3.50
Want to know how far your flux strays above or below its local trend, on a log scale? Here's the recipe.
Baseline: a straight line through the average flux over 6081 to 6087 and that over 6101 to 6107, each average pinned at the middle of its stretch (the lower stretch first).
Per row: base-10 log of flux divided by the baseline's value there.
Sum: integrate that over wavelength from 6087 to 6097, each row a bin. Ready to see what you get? -0.06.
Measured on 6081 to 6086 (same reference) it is 0.01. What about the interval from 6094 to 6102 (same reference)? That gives 0.04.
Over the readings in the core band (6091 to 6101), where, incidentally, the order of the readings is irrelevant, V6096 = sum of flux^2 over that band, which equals 21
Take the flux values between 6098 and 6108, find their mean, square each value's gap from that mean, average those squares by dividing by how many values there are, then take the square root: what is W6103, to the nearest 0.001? 0.040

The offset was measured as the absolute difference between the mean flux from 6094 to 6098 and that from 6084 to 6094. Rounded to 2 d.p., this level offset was 0.03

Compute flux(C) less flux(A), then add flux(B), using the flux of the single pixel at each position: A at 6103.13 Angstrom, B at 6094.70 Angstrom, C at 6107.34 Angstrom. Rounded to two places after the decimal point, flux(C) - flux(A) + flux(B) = 1.86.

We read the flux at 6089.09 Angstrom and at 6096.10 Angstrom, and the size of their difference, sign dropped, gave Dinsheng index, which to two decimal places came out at 0.16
